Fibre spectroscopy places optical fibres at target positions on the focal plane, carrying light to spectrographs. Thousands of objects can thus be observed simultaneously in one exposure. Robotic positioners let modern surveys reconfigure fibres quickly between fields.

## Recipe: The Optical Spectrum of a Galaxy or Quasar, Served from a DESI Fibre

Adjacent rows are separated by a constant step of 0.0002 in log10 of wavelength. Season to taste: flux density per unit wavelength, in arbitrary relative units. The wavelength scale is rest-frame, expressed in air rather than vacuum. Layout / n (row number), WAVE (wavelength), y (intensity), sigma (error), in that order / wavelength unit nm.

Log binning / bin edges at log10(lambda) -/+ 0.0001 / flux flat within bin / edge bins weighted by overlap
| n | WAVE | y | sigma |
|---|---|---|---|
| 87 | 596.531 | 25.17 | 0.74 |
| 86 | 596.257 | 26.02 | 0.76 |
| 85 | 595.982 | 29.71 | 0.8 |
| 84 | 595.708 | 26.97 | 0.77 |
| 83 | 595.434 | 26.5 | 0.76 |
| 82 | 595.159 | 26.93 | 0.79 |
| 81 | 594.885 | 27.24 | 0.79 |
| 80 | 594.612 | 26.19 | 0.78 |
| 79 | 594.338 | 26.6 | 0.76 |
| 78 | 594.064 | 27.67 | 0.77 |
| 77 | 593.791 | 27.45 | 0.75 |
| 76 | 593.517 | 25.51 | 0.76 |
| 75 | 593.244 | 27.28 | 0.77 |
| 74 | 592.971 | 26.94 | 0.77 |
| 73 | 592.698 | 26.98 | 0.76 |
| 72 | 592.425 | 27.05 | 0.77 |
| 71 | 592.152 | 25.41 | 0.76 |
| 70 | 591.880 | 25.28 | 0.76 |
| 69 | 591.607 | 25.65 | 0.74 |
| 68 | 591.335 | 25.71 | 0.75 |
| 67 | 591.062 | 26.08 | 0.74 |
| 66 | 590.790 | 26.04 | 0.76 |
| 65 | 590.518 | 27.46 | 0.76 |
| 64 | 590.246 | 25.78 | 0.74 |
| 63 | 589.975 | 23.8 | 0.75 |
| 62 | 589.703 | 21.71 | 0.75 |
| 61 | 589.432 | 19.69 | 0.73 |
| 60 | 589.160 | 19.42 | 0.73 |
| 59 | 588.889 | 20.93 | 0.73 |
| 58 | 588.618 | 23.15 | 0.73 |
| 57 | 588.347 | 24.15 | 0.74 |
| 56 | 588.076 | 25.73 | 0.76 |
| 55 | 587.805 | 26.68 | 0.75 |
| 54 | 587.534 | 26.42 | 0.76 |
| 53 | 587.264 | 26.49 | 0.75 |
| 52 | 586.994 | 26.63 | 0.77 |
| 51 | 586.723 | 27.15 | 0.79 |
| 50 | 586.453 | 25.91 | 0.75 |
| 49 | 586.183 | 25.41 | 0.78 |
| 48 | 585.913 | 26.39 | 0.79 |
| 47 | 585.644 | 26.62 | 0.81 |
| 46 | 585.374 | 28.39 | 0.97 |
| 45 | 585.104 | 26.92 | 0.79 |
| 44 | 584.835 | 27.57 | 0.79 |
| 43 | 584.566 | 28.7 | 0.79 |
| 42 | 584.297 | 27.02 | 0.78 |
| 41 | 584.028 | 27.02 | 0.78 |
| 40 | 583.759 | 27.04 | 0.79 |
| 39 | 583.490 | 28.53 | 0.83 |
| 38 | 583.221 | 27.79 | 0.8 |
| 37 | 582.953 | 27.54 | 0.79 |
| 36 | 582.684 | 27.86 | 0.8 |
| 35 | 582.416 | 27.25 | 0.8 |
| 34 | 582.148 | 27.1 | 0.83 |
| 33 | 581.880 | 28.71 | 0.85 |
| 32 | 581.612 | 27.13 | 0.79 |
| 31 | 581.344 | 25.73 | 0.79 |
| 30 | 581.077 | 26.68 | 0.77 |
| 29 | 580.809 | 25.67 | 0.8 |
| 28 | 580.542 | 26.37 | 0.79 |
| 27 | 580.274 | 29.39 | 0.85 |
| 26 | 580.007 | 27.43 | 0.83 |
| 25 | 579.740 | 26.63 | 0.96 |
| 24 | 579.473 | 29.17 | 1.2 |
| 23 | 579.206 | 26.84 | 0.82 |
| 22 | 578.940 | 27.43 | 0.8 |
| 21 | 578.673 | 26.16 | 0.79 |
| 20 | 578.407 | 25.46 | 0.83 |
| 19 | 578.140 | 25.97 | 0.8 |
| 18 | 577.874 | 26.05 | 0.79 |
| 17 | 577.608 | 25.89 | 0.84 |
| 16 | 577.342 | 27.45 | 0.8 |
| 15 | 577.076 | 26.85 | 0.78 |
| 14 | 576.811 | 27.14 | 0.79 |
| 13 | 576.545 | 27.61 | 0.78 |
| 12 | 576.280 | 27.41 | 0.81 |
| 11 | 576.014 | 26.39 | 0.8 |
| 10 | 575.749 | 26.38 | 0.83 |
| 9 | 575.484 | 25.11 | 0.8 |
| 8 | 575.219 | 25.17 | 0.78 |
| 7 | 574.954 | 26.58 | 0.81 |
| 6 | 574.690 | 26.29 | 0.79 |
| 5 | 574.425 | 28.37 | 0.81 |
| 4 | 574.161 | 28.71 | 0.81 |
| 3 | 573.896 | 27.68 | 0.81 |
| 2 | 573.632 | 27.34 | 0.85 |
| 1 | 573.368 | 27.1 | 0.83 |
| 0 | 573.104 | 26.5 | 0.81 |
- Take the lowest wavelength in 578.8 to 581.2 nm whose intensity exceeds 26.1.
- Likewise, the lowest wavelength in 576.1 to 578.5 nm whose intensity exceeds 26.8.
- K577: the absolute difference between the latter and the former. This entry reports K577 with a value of 2.66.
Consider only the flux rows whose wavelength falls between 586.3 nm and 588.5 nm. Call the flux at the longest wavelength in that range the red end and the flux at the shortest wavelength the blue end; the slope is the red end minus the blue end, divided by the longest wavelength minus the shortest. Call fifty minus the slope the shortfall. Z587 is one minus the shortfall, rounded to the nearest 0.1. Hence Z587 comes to -49.9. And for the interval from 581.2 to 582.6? -47.6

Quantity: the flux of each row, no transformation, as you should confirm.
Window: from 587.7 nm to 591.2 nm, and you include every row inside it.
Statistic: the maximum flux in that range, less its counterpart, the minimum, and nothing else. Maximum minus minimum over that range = 8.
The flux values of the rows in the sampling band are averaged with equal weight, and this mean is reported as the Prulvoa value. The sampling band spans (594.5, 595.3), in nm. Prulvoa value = 27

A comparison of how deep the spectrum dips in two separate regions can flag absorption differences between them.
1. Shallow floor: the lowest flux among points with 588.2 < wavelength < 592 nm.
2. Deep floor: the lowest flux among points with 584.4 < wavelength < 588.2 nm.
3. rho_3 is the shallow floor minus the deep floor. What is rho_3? -6.0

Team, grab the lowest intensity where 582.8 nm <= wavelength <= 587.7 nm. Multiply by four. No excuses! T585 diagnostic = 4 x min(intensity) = 102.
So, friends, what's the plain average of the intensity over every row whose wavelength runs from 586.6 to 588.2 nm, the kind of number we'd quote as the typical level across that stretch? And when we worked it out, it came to 26.5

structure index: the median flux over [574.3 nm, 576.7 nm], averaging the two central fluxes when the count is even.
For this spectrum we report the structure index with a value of 26.4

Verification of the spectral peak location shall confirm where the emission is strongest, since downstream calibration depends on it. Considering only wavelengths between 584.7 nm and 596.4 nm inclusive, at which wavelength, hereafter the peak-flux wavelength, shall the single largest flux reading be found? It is 595.982 nm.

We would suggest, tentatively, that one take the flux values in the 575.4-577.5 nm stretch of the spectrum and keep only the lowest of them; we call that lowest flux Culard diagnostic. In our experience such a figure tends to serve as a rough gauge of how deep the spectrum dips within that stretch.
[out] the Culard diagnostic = 25.11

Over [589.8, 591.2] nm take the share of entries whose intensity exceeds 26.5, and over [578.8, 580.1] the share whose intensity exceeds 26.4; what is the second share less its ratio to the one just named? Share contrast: -4.0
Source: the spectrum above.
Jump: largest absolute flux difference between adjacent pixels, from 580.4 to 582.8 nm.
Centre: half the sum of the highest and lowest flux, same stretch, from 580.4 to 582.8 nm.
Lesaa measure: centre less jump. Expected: 25.6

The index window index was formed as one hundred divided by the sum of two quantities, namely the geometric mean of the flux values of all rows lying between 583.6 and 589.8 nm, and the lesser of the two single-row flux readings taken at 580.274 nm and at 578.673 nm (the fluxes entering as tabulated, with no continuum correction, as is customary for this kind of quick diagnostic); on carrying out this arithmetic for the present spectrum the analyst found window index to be 1.94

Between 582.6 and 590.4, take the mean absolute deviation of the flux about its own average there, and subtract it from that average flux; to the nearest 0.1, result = 23.8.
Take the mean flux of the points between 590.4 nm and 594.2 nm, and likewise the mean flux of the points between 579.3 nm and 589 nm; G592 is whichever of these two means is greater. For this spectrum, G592 26.8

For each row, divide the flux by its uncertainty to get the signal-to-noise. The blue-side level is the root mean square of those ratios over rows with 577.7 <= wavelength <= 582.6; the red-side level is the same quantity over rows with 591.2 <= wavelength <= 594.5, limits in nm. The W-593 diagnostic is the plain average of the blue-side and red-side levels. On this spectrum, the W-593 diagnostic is 33.7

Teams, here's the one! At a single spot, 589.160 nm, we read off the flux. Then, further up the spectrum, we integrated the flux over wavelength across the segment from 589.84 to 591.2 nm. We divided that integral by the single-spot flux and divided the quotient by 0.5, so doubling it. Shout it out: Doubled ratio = 3.6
